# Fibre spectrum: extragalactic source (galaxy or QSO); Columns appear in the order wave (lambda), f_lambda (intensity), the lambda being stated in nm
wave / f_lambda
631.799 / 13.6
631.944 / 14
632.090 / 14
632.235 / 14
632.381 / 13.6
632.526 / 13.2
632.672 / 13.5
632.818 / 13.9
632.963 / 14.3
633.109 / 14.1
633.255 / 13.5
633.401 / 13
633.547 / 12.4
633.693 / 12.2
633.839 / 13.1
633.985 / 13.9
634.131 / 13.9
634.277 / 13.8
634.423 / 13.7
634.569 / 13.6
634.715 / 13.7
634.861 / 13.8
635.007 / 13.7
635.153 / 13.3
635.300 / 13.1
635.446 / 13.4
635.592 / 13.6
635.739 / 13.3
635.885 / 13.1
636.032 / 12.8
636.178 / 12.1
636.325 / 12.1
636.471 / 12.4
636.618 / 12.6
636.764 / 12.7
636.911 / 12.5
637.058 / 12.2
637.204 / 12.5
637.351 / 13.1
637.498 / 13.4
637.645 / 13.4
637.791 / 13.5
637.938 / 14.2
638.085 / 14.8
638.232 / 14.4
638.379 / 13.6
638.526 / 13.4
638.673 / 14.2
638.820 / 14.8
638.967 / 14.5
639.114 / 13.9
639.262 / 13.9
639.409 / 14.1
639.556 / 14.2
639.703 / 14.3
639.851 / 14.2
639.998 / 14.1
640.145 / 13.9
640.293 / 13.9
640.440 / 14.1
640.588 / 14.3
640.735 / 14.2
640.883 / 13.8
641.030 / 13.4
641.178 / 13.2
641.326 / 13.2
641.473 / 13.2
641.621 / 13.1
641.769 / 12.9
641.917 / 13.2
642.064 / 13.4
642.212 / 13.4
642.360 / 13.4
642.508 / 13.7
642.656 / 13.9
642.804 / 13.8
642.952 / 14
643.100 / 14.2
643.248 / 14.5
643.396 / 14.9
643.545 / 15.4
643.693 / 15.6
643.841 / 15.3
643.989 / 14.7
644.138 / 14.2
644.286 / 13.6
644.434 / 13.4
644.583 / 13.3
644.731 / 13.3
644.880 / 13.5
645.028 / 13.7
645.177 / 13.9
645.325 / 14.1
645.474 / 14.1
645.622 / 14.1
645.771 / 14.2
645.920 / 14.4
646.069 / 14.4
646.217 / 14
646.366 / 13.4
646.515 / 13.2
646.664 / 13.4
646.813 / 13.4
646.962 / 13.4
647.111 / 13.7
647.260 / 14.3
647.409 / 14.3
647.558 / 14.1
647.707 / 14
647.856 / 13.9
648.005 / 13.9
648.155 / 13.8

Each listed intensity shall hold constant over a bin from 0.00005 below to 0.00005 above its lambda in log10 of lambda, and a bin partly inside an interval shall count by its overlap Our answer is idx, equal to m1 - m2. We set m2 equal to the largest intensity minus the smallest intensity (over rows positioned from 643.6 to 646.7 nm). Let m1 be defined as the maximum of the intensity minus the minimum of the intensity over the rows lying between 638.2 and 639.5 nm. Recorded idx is -1.0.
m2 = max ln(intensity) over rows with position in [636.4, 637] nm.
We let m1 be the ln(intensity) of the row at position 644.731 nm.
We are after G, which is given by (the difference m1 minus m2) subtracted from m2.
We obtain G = 2.50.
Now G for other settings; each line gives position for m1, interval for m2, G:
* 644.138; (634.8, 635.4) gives 2.60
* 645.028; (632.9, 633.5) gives 2.70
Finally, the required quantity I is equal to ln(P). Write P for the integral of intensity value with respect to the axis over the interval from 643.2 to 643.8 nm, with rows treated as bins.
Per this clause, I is 2.21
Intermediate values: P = 9.08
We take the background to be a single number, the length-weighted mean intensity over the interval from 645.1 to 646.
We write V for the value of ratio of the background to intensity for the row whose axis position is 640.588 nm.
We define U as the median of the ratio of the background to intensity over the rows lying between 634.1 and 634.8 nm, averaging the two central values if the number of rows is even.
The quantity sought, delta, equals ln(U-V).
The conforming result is -3.1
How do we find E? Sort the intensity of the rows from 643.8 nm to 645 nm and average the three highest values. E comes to 14.7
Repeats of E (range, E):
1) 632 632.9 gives 14.0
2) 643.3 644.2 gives 15.4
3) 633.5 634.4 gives 13.9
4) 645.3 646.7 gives 14.3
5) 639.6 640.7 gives 14.3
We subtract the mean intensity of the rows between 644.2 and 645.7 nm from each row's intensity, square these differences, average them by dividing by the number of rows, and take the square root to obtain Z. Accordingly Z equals 0.31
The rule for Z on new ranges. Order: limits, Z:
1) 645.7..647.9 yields 0.41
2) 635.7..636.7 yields 0.43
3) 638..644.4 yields 0.63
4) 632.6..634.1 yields 0.67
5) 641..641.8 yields 0.15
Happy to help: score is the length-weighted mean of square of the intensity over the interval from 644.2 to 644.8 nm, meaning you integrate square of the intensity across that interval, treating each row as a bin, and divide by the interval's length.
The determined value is 180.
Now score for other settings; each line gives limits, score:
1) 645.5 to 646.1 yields 203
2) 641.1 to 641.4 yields 174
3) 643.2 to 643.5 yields 218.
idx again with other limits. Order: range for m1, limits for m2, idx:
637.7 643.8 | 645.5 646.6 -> 1.5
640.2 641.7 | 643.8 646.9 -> -0.9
